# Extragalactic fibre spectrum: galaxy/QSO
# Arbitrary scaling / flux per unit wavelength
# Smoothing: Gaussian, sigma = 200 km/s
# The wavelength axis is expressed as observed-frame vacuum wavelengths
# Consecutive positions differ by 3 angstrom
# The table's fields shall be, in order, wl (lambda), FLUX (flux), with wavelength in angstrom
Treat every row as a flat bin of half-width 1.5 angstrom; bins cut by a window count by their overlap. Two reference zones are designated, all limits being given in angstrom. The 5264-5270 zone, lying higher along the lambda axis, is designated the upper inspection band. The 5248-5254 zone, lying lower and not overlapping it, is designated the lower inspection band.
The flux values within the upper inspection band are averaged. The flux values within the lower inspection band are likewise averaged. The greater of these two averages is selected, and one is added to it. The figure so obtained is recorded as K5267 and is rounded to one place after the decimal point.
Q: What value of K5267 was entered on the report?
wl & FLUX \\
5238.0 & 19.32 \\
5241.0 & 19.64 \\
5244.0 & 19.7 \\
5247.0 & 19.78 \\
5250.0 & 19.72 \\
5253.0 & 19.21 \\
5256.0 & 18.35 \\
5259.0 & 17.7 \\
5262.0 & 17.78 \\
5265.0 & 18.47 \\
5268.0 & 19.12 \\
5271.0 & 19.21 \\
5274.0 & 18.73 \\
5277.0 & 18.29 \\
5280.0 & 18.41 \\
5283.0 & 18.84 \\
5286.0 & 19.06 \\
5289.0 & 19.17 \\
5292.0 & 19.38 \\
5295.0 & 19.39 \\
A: 20.5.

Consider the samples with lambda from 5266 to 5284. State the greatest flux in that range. 19.21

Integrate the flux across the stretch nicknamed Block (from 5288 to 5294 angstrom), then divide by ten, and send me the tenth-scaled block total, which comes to 12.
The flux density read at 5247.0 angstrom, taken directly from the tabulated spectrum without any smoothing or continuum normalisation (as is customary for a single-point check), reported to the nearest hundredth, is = 19.78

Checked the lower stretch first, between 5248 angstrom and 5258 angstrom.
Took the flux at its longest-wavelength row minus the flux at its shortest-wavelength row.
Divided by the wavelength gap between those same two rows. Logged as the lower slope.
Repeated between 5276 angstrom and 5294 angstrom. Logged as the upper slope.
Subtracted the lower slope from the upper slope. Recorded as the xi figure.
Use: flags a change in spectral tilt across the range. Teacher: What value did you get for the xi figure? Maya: 0.30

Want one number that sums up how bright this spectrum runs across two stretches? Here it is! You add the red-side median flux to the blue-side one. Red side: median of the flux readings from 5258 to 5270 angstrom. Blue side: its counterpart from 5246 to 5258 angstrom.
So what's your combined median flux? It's 37.6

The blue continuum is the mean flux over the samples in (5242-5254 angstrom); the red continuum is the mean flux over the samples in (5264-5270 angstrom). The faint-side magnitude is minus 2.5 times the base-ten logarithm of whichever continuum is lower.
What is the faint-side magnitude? -3.19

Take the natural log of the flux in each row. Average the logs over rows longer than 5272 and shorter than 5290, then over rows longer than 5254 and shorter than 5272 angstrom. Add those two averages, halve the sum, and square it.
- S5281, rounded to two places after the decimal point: 8.54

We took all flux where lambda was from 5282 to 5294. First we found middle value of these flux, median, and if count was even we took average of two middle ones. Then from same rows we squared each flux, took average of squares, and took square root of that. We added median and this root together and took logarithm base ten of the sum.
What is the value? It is 1.582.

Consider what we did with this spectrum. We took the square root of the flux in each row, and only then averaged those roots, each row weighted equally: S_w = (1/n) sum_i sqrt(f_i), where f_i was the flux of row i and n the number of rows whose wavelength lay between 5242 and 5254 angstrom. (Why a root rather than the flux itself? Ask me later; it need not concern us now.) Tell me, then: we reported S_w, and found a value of 4.43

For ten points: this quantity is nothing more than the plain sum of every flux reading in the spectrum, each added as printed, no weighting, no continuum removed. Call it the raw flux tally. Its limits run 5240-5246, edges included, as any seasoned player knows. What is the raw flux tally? 39.3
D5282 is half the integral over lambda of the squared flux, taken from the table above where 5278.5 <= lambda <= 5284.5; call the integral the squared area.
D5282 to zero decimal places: 1041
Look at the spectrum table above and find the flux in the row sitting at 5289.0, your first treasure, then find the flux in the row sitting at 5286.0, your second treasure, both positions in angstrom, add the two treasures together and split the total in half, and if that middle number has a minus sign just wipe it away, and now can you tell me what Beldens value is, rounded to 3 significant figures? 19.1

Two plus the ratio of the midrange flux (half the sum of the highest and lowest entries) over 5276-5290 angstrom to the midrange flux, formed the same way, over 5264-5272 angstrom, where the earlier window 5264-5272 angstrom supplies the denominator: 2.99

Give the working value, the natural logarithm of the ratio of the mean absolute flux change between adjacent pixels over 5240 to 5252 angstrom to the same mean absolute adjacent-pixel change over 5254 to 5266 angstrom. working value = -2.0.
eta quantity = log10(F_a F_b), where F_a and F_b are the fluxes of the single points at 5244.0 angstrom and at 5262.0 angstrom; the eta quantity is 2.54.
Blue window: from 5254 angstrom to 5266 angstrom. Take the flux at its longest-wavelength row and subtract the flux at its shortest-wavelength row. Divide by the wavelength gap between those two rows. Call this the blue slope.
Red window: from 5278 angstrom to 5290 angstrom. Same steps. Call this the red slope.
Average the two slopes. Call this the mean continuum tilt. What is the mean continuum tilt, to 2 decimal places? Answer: 0.05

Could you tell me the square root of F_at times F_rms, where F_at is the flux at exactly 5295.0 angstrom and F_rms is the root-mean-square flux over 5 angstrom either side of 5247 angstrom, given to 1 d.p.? 19.6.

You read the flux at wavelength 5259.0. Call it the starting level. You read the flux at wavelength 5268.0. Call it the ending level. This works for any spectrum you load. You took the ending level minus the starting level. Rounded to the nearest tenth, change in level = 1.4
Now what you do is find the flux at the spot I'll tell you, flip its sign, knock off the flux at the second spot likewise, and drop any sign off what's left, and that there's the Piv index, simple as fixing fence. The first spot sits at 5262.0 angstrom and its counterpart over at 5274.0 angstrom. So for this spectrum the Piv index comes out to 36.5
